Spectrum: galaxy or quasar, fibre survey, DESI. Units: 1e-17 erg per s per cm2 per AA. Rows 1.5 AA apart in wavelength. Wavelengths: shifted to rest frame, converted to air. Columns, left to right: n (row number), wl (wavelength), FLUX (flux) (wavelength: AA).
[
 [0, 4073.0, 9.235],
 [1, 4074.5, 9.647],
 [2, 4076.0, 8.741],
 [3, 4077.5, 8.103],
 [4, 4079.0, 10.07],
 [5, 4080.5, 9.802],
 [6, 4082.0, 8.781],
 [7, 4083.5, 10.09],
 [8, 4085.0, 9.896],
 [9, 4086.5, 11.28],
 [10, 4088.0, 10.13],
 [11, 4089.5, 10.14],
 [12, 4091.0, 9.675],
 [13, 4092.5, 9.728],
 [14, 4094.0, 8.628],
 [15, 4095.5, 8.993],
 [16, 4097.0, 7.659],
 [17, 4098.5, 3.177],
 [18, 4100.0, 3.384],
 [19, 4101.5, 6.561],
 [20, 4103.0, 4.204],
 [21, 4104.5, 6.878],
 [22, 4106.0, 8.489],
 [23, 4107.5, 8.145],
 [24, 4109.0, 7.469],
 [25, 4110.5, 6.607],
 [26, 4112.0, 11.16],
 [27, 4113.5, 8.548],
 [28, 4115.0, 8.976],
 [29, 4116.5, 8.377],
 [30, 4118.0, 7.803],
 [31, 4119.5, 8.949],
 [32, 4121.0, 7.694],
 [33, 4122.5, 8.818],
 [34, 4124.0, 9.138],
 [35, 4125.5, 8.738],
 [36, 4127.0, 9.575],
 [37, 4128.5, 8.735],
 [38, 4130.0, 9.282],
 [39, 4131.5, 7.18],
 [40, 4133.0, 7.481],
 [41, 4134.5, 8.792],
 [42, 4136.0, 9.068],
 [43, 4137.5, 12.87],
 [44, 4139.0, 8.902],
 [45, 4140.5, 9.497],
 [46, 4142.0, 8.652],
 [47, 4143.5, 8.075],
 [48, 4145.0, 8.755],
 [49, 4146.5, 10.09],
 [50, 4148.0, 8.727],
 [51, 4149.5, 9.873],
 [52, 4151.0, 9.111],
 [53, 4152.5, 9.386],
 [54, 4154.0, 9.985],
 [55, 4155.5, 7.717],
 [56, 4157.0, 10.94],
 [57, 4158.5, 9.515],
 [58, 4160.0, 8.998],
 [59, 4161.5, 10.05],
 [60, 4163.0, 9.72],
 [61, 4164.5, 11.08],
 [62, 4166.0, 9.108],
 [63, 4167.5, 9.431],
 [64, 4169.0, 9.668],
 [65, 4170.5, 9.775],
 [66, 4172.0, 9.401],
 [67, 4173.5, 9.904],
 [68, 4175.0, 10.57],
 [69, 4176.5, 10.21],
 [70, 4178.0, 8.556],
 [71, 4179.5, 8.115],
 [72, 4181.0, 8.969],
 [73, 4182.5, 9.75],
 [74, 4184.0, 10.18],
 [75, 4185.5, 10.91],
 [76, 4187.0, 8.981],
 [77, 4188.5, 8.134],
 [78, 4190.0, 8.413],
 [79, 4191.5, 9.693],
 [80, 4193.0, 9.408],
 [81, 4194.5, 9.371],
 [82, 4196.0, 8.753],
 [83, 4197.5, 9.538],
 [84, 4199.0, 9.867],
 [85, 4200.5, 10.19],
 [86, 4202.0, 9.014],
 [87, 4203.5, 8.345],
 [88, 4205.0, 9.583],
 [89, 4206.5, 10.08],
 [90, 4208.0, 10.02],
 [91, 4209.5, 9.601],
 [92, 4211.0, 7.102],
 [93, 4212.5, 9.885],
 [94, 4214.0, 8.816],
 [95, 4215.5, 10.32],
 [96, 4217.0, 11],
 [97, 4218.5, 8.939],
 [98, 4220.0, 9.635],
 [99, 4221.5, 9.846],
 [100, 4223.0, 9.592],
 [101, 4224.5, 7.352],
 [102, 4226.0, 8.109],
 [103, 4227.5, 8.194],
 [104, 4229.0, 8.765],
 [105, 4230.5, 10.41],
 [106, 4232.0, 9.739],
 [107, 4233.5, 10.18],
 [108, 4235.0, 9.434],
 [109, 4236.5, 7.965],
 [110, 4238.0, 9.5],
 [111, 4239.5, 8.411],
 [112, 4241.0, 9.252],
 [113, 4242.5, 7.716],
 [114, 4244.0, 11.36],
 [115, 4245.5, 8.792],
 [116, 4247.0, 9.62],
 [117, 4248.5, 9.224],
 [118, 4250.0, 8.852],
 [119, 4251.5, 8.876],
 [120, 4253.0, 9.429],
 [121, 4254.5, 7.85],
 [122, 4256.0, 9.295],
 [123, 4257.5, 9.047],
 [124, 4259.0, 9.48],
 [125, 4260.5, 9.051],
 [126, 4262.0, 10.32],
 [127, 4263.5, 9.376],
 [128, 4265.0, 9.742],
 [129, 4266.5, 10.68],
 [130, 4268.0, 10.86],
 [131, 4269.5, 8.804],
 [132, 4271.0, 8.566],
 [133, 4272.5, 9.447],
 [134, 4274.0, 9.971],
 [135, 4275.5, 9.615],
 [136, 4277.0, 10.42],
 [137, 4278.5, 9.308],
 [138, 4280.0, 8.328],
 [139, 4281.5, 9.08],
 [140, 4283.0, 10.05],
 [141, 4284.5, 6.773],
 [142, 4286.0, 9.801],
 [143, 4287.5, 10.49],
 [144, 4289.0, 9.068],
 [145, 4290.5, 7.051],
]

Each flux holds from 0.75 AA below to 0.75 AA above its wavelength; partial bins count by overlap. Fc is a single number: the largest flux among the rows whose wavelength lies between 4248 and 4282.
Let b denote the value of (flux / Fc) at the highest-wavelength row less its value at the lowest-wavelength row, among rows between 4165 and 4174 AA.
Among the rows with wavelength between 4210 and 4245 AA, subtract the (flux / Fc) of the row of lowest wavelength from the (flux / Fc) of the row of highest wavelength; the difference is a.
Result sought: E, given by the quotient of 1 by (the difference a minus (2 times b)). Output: 4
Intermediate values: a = 0.39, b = 0.07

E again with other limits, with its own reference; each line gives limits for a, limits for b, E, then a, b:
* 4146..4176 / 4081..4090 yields -5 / 0.04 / 0.13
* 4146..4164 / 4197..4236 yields -67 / -0.03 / -0.01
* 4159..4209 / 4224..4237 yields -53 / 0.09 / 0.06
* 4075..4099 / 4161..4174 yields -2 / -0.51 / -0.01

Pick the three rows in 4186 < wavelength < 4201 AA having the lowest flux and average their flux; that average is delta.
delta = 8.4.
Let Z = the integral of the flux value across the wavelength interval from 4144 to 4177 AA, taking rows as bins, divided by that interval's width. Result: 9.62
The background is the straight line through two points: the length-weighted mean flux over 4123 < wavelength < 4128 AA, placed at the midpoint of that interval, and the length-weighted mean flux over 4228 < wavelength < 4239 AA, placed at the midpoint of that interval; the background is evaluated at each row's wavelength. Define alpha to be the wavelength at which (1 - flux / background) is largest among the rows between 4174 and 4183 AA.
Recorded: 4179.5 AA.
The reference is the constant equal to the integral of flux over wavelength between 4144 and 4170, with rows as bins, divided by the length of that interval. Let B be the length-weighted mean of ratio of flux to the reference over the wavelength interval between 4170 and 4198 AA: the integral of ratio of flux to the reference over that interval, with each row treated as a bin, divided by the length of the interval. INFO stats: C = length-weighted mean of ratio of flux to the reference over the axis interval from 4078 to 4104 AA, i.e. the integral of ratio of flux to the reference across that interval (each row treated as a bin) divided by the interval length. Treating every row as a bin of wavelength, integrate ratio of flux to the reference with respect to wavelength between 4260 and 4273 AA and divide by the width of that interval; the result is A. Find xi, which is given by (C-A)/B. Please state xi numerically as -0.140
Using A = 1.01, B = 0.986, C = 0.876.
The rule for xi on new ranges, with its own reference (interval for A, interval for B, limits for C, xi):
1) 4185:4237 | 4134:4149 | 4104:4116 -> -0.104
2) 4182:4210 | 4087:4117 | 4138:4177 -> 0.008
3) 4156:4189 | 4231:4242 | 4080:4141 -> -0.122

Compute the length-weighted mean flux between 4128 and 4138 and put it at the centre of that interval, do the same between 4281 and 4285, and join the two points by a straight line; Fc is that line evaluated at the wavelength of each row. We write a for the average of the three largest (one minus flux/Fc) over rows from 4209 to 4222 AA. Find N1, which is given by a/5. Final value 0.012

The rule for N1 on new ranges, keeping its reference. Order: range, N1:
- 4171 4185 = 0.008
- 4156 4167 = -0.006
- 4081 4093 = -0.008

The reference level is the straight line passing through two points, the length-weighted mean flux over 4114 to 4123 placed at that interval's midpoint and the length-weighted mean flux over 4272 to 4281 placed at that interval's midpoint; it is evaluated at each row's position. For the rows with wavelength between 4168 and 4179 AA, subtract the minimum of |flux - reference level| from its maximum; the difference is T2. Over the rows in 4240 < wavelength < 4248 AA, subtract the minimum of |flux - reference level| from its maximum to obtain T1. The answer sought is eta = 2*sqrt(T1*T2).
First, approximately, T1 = 2.07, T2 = 1.48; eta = 3.5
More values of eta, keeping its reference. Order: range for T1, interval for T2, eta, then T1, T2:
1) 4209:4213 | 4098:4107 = 5.3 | 1.40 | 4.97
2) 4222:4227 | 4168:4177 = 2.5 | 1.35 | 1.15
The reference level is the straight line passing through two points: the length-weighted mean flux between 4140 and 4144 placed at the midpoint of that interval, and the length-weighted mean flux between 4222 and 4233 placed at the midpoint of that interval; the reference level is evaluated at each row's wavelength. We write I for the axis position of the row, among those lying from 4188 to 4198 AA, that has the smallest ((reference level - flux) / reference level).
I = 4191.5 AA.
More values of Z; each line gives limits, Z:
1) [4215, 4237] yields 9.30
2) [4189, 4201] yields 9.36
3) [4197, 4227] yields 9.33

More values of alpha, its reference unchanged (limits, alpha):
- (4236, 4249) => 4242.5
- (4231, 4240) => 4236.5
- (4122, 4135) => 4131.5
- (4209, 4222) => 4211.0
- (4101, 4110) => 4103.0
